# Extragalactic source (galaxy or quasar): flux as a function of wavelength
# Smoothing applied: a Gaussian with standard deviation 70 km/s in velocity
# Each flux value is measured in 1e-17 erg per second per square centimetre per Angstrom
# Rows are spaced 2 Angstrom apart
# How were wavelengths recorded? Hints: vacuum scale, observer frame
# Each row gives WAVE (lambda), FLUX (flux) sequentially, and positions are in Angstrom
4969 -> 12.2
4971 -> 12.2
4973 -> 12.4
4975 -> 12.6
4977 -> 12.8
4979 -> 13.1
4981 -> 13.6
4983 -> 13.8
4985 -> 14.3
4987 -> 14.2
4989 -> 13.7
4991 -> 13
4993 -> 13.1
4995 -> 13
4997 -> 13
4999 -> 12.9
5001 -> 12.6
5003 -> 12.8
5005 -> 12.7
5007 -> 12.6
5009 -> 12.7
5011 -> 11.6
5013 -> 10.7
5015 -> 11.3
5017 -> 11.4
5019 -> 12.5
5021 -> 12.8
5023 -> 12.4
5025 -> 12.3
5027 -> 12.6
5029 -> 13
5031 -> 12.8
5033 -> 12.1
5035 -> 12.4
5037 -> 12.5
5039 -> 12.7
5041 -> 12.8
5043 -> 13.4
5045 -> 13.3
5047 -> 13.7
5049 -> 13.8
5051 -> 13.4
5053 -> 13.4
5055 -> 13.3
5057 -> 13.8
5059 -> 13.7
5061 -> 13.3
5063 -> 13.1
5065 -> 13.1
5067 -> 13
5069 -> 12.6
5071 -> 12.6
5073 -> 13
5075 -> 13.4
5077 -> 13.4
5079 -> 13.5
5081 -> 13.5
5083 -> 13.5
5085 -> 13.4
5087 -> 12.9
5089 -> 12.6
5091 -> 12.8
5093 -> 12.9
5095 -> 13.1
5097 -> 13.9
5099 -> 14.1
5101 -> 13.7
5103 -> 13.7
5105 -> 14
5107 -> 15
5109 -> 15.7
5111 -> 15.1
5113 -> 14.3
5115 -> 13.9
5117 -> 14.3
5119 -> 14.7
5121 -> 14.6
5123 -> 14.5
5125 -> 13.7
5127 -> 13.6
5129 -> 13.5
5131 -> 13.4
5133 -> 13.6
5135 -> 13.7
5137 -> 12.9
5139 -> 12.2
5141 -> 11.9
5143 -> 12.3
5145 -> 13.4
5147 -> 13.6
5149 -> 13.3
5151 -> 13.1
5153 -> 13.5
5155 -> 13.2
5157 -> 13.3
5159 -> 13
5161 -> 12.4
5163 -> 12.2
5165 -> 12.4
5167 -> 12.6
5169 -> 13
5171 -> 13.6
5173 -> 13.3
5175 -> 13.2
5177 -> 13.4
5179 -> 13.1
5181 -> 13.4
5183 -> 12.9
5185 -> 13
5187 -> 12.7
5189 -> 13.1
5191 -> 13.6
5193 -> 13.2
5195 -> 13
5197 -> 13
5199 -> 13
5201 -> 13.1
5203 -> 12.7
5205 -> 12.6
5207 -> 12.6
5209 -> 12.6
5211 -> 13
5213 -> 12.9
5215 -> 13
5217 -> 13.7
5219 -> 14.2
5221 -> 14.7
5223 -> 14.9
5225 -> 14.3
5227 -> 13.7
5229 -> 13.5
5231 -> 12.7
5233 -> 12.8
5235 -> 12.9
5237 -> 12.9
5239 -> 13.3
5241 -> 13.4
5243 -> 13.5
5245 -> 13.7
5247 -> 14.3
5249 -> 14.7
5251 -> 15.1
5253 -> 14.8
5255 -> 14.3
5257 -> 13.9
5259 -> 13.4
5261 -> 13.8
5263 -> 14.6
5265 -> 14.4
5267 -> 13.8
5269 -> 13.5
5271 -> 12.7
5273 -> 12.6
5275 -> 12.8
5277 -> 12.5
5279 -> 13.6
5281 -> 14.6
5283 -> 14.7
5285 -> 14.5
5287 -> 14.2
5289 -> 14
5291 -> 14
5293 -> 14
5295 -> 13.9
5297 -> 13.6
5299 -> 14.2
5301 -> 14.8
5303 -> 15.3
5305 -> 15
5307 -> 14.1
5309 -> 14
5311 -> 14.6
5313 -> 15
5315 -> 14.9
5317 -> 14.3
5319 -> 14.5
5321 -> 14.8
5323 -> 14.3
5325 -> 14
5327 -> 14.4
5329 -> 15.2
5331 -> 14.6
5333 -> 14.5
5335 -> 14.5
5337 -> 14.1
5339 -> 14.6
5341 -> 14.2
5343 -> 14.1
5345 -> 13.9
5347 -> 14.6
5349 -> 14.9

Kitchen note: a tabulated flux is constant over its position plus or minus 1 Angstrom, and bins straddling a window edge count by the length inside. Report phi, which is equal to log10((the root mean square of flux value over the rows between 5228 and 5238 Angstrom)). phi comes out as 1.11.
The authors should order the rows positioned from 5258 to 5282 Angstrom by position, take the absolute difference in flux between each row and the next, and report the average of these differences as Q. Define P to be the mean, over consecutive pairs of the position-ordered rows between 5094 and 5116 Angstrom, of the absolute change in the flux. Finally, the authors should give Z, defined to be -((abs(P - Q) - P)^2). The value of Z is -0.263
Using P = 0.52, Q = 0.53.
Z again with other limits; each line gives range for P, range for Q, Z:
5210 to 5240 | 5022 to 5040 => -0.083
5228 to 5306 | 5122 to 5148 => -0.104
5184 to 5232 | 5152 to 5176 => -0.090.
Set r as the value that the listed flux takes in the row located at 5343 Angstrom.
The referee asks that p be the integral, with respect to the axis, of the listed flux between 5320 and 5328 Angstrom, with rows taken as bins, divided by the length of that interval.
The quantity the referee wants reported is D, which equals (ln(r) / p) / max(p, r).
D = 0.0128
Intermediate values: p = 14.4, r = 14.1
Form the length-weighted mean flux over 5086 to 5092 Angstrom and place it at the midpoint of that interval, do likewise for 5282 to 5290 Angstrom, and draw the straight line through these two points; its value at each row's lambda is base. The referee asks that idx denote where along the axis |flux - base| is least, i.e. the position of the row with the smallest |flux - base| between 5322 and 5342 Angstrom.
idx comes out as 5331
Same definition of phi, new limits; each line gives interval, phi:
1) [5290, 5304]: 1.15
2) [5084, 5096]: 1.11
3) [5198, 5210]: 1.11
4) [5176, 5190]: 1.12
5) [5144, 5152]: 1.13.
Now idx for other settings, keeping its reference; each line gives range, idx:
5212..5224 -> 5217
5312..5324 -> 5319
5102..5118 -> 5103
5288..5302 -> 5299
